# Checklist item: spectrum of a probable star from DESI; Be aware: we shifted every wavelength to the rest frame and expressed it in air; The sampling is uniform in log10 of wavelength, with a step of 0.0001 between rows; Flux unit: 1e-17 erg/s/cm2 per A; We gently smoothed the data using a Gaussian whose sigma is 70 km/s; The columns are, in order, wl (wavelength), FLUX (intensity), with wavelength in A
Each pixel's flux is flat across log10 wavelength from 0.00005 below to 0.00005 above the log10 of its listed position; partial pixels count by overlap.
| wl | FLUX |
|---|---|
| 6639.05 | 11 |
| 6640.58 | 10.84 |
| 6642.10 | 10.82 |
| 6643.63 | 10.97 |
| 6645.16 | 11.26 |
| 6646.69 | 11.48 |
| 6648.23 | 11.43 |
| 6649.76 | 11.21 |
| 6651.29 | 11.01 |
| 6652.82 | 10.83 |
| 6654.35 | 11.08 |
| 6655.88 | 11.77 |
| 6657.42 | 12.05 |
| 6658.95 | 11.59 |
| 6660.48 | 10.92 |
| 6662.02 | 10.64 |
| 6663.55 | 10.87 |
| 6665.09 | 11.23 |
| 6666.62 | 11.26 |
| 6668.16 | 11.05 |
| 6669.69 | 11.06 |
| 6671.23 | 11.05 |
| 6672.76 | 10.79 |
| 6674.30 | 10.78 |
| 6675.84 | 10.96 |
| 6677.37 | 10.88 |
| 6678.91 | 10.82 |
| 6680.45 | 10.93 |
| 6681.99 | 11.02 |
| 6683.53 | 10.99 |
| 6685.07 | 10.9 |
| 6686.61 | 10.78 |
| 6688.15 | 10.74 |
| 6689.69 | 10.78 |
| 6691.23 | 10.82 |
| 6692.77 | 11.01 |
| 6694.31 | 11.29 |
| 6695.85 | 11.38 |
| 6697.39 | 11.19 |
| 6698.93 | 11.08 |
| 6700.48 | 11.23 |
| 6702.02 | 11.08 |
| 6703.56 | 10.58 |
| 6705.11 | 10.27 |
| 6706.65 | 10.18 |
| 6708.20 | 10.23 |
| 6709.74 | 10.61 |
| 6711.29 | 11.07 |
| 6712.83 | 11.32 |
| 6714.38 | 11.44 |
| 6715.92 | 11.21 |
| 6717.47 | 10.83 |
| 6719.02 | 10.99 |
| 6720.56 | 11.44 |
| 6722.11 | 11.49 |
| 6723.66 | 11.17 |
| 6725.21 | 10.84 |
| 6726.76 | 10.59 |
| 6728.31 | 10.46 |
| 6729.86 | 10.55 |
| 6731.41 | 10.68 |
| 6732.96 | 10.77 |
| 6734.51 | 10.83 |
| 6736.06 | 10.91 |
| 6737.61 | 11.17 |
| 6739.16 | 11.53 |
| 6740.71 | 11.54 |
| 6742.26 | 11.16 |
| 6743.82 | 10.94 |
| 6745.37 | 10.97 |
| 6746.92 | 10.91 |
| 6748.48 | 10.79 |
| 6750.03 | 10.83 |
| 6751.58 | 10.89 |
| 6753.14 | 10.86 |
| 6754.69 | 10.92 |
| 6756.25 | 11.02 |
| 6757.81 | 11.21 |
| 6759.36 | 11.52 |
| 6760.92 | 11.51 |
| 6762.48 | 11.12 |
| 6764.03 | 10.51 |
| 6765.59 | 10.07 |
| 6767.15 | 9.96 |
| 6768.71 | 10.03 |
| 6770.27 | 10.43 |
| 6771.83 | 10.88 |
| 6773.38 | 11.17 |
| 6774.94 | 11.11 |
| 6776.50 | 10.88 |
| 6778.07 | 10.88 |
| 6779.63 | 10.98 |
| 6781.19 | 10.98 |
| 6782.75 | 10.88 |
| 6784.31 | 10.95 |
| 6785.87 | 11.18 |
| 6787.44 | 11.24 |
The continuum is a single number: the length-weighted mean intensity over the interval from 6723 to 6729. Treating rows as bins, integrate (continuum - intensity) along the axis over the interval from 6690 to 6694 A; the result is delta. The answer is -0.8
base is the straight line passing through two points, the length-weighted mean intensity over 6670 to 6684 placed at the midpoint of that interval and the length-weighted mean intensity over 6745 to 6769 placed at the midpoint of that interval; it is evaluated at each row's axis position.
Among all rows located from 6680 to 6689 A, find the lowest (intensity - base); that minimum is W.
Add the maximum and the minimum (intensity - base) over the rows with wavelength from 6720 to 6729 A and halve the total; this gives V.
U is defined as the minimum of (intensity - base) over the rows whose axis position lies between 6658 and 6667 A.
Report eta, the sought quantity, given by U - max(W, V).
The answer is -0.4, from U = -0.29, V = 0.11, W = -0.16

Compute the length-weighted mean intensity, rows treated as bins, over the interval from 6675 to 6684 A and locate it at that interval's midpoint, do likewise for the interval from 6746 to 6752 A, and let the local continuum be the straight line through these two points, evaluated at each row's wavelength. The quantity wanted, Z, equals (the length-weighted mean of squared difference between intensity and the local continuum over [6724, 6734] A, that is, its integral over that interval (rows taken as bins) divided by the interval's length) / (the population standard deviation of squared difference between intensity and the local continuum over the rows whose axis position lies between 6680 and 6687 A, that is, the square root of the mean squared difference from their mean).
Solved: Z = 9.7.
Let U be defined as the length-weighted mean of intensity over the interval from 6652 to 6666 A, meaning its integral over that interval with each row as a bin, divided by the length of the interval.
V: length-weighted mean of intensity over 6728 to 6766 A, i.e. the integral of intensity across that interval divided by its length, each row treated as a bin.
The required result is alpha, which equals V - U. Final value -0.26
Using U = 11.2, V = 11.0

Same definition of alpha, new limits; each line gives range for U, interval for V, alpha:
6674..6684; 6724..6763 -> 0.07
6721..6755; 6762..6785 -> -0.23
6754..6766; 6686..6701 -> 0.02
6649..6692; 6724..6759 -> -0.09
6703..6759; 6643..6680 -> 0.19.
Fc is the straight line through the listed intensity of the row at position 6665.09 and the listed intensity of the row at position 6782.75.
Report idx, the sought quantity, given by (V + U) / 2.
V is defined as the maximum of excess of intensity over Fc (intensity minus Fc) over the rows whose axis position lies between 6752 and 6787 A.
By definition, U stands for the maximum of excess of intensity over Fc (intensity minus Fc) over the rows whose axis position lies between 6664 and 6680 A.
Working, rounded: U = 0.0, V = 0.6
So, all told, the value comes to 0.30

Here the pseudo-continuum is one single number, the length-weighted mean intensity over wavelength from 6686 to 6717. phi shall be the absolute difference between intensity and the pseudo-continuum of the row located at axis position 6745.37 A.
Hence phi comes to 0.05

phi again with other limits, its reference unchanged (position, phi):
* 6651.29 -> 0.09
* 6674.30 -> 0.14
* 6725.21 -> 0.08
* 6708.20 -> 0.69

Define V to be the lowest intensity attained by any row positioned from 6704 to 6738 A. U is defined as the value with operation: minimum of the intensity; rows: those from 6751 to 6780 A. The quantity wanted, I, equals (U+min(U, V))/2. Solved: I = 10.0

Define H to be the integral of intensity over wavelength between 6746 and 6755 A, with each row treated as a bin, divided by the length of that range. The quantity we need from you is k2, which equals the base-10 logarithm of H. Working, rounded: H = 10.9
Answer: 1.036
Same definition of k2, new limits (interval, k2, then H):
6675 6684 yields 1.038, 10.9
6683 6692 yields 1.035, 10.8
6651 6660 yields 1.057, 11.4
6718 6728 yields 1.043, 11.0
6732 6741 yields 1.045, 11.1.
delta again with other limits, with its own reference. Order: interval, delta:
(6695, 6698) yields -1.6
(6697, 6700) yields -1.1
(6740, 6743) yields -1.8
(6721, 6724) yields -1.8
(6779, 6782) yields -0.7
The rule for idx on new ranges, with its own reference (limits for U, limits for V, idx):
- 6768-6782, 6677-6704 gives 0.25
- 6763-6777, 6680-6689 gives 0.05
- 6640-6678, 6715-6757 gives 0.67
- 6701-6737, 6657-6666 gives 0.61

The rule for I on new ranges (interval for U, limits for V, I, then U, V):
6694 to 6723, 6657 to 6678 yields 10.2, 10.18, 10.64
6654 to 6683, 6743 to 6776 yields 10.3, 10.64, 9.96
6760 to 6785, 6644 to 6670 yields 10.0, 9.96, 10.64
